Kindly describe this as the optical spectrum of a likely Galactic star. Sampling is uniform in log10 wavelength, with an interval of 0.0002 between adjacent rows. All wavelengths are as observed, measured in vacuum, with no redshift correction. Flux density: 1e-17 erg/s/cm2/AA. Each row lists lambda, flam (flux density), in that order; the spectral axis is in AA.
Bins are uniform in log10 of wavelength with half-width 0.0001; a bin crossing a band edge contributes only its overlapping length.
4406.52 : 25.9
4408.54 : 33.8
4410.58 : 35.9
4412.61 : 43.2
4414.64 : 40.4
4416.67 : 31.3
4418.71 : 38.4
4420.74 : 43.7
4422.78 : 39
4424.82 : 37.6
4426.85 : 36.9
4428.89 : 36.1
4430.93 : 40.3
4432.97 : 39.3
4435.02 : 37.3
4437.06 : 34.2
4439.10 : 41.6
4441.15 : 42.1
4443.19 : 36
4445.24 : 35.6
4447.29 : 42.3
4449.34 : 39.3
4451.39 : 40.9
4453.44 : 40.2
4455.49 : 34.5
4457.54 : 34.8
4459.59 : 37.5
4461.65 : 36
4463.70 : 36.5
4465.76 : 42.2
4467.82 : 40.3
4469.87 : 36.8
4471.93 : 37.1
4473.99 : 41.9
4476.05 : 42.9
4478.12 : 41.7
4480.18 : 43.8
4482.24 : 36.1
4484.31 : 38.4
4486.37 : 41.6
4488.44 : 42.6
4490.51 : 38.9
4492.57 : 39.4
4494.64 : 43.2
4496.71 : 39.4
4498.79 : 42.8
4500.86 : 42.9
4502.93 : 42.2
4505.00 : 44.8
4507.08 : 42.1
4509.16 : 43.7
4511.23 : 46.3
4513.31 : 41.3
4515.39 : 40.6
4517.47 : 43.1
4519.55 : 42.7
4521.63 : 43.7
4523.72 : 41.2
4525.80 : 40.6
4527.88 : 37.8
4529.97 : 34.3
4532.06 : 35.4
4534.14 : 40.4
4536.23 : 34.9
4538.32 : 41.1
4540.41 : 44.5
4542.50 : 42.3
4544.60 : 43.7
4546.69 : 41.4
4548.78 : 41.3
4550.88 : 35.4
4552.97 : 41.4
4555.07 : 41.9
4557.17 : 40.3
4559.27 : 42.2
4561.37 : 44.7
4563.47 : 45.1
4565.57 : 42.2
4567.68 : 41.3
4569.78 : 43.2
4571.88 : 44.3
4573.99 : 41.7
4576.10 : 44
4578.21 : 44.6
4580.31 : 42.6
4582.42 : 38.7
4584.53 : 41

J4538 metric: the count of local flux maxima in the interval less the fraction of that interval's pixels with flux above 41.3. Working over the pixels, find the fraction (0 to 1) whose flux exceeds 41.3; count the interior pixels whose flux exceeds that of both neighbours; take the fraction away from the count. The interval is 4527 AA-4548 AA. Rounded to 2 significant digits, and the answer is 2.6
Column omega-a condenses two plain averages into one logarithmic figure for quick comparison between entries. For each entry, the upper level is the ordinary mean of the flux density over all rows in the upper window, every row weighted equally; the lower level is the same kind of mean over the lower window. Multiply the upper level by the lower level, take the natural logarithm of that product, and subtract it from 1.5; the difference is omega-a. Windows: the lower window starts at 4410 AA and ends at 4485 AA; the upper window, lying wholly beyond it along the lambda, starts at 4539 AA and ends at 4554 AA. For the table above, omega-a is -5.88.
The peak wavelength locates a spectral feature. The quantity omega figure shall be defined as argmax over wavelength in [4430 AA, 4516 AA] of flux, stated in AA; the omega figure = 4511.23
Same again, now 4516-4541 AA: 4540.41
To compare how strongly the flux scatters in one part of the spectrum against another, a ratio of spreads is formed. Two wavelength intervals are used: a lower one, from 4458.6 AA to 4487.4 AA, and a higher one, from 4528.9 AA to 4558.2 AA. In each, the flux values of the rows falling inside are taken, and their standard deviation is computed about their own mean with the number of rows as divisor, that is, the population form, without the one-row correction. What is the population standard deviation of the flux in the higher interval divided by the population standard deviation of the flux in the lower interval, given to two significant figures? 1.2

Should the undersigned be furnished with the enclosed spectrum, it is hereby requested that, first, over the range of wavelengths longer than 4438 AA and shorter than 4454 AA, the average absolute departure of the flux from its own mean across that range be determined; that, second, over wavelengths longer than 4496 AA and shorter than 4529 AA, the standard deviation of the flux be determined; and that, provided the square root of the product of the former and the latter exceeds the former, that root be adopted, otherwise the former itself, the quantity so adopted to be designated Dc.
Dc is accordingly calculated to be 2.09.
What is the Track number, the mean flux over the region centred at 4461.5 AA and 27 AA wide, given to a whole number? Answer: 38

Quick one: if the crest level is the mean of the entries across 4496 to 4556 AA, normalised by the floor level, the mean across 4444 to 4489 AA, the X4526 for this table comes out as 1.05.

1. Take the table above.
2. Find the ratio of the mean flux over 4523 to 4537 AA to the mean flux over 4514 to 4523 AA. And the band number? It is 0.89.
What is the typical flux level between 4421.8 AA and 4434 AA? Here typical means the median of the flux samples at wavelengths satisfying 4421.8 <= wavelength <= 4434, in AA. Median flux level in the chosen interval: 38.3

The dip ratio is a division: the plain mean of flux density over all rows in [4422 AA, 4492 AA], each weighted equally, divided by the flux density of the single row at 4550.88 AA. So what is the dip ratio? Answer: 1.10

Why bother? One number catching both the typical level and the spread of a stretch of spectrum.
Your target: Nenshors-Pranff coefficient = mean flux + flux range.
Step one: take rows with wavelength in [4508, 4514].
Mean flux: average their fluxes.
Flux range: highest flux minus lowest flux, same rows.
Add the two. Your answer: 49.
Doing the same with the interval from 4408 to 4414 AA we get 47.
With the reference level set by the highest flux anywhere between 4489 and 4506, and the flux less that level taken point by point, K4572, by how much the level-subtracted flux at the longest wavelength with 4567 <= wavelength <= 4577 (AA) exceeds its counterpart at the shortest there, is 3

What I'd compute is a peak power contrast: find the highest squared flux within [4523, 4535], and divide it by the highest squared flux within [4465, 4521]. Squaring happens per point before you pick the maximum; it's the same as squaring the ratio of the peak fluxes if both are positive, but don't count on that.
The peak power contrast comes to 0.792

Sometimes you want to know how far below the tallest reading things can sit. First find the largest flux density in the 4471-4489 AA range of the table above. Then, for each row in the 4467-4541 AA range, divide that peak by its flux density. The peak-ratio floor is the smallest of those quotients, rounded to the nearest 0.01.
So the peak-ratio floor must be 0.95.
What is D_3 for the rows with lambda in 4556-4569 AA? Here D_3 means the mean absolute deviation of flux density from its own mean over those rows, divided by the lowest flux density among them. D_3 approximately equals 0.037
